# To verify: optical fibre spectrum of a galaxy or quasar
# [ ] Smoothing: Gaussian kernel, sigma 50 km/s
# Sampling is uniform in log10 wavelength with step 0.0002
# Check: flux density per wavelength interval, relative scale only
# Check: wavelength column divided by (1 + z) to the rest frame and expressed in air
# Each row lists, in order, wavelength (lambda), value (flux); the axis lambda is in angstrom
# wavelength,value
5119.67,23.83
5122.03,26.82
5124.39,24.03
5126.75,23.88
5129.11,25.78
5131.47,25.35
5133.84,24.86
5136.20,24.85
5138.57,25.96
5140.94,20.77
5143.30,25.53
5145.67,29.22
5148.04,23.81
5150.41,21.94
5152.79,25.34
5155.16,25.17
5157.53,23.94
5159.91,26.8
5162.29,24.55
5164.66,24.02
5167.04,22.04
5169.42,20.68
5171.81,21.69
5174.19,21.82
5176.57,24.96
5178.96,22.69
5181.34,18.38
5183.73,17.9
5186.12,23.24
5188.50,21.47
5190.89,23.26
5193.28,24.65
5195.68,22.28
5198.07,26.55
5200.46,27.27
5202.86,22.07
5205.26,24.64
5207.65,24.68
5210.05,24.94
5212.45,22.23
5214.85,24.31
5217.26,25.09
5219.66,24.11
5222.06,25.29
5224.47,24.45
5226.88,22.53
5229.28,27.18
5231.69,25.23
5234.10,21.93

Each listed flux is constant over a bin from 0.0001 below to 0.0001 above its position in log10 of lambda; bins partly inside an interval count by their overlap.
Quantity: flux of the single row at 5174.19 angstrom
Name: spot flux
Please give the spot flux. 21.82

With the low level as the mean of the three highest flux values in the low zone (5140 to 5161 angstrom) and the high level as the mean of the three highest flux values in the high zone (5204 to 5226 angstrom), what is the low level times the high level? 682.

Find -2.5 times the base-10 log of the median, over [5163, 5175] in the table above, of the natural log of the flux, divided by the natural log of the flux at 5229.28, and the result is 0.07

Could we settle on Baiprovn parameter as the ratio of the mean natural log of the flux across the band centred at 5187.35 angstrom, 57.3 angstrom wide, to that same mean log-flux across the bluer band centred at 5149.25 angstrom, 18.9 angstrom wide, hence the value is 0.98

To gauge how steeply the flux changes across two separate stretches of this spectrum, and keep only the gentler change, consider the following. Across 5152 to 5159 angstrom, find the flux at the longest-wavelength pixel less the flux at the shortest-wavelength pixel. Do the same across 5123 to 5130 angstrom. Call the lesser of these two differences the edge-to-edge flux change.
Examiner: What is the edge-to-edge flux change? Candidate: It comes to -1.4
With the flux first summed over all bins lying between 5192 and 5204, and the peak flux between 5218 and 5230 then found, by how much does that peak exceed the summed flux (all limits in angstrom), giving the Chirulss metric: -96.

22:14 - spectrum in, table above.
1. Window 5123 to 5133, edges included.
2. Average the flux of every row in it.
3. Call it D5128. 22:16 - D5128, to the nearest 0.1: 24.8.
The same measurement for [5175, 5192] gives 21.7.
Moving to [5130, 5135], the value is 25.1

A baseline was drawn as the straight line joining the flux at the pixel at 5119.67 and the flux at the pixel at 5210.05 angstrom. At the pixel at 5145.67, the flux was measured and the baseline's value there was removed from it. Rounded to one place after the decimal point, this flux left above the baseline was 5.1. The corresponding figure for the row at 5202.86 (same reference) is -2.8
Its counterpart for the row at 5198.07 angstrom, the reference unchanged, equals 1.8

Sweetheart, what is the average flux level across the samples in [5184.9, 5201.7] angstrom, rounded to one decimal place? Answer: 24.1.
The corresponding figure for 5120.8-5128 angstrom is 24.9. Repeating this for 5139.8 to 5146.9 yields 25.2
